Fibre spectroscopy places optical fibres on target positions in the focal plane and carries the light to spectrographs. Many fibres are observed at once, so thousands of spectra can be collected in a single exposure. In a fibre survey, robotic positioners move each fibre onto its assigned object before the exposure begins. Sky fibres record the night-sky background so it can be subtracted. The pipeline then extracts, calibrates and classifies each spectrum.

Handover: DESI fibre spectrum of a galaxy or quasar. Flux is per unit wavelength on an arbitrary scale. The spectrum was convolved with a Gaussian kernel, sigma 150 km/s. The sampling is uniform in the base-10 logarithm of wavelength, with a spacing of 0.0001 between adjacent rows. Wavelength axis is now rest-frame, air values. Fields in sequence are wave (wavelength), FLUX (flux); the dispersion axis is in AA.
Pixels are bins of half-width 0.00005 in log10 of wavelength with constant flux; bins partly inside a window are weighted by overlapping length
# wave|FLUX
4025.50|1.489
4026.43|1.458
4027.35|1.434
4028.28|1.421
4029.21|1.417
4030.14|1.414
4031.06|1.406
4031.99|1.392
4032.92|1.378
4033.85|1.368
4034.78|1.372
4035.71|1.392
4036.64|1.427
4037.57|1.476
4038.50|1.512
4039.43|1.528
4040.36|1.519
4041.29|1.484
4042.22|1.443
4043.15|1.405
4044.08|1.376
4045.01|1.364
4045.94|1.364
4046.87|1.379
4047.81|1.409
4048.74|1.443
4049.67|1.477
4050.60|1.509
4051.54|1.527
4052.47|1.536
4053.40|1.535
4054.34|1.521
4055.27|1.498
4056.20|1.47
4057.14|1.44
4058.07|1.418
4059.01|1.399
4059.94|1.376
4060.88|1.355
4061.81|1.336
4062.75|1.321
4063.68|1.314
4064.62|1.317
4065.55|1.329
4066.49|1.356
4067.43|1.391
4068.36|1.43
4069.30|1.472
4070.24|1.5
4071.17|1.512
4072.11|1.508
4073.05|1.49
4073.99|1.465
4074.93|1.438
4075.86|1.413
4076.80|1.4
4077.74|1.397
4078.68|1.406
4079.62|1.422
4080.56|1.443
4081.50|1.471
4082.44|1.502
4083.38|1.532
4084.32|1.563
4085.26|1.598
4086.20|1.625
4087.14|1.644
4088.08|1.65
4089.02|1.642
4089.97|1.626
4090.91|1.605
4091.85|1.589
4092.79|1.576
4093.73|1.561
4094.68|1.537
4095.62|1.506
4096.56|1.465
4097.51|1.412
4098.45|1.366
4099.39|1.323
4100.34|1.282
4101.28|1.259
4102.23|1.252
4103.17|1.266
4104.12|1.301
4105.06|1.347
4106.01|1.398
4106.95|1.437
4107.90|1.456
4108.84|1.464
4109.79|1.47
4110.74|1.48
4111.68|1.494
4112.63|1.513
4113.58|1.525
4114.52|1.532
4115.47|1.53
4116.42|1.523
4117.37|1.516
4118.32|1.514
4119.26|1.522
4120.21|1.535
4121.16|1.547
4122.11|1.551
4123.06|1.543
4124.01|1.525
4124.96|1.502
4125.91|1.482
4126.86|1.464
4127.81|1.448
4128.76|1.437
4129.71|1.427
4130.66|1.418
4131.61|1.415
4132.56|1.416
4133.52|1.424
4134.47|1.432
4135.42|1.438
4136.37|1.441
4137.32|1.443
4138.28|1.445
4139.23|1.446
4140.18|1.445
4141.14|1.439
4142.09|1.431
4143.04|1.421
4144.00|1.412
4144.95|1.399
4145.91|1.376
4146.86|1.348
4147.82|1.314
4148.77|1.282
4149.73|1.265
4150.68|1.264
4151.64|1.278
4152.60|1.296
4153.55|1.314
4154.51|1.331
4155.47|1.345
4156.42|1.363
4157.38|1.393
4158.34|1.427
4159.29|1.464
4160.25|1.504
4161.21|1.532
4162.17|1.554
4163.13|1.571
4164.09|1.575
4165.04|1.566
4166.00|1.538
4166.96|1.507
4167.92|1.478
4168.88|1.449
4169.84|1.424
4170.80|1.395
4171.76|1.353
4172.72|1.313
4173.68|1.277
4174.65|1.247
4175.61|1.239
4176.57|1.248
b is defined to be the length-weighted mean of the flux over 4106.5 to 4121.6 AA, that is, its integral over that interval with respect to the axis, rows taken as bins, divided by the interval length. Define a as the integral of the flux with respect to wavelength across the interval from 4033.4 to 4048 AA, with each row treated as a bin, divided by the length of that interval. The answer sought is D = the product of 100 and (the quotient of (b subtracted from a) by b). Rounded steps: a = 1.43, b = 1.50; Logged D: -5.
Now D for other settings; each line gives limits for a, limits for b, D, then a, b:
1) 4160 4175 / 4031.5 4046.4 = 2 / 1.46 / 1.42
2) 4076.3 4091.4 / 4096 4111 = 12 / 1.53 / 1.37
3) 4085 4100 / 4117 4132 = 3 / 1.54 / 1.49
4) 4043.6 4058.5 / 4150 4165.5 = 2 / 1.45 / 1.42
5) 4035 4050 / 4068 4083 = -1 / 1.44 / 1.45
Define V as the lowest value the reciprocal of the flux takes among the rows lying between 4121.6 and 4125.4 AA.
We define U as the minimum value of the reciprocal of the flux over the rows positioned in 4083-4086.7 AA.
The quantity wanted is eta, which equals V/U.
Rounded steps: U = 0.62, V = 0.64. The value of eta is 1.05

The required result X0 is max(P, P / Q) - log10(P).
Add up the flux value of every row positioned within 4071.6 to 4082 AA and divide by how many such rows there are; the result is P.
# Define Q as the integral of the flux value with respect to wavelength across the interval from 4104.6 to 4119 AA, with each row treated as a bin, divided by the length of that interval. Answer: 1.28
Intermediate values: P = 1.44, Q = 1.481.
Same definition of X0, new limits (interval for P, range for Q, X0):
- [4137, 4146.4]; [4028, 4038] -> 1.27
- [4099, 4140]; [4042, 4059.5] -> 1.29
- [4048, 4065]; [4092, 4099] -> 1.28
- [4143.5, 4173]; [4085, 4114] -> 1.26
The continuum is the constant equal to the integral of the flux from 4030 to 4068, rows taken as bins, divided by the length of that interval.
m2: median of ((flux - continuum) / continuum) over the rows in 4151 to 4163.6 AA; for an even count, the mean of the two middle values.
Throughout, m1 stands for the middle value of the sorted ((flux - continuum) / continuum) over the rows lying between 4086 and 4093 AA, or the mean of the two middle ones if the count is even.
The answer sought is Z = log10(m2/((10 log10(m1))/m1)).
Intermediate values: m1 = 0.143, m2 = -0.020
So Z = -3.5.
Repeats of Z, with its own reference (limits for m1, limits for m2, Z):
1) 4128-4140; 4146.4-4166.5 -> -4.7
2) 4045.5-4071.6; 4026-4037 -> -6.3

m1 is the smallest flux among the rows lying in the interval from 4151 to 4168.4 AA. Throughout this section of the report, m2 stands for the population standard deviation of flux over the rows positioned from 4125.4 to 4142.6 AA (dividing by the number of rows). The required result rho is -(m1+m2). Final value -1.29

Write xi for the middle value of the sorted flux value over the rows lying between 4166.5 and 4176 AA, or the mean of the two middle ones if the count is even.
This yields 1.37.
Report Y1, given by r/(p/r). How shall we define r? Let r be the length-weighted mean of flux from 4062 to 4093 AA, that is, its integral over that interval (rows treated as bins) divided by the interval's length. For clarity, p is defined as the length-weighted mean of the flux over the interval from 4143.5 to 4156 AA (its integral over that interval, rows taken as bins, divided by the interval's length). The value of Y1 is 1.66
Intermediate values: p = 1.32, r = 1.48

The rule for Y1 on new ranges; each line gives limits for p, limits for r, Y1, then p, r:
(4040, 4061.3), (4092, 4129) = 1.47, 1.45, 1.46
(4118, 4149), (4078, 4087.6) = 1.59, 1.45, 1.52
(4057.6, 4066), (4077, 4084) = 1.56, 1.35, 1.45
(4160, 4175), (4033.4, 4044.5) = 1.43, 1.46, 1.44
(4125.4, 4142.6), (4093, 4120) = 1.44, 1.44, 1.44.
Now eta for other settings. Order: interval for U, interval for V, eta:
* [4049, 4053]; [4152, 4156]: 1.14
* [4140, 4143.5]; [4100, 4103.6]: 1.13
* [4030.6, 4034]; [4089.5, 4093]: 0.86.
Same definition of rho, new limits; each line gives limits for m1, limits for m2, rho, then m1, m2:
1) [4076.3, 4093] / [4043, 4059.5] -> -1.46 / 1.397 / 0.060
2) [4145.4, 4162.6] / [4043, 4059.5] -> -1.32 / 1.264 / 0.060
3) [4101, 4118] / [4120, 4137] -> -1.30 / 1.252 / 0.049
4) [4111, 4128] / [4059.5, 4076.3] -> -1.52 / 1.448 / 0.070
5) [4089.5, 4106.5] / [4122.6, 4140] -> -1.29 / 1.252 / 0.036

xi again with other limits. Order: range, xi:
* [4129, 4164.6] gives 1.42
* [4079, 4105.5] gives 1.50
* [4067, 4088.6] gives 1.47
